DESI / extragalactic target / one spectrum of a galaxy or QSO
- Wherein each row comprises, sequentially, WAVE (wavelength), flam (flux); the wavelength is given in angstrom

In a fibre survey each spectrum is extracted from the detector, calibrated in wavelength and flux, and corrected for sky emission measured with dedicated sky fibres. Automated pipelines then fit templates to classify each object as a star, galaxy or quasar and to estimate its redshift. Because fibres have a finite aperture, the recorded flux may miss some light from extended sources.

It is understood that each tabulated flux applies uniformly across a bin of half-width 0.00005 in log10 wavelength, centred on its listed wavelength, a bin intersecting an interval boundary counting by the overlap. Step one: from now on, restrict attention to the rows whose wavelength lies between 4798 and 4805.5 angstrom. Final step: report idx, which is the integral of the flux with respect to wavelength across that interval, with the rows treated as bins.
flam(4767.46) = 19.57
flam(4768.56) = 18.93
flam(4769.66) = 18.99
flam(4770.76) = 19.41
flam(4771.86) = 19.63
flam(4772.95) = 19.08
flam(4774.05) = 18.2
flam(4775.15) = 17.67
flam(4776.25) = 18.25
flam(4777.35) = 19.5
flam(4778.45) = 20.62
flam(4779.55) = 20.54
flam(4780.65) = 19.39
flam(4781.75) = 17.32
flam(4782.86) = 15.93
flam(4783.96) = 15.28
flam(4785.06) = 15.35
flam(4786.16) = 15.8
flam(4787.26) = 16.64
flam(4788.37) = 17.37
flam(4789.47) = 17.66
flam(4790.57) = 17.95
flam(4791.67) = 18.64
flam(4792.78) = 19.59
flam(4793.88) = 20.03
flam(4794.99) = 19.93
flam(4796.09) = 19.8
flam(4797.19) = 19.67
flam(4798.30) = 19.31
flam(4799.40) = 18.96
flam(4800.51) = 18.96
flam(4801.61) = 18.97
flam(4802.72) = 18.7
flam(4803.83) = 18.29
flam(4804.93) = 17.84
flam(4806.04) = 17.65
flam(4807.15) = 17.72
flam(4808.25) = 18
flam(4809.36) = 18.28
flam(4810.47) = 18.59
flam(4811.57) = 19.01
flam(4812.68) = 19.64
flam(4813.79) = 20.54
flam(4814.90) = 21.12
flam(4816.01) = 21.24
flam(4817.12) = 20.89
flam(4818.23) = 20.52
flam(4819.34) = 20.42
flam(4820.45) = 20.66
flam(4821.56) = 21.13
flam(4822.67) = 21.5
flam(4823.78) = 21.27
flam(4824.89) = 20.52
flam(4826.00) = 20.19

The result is 140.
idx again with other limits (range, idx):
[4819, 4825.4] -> 134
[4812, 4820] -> 165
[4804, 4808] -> 71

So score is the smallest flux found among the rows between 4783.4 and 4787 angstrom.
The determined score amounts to 15.28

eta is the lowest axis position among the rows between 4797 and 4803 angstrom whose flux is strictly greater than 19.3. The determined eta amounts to 4797.19 angstrom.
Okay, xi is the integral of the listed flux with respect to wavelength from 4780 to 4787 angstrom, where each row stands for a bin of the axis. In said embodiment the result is 116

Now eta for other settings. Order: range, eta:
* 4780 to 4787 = 4780.65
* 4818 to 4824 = 4818.23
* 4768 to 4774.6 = 4770.76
